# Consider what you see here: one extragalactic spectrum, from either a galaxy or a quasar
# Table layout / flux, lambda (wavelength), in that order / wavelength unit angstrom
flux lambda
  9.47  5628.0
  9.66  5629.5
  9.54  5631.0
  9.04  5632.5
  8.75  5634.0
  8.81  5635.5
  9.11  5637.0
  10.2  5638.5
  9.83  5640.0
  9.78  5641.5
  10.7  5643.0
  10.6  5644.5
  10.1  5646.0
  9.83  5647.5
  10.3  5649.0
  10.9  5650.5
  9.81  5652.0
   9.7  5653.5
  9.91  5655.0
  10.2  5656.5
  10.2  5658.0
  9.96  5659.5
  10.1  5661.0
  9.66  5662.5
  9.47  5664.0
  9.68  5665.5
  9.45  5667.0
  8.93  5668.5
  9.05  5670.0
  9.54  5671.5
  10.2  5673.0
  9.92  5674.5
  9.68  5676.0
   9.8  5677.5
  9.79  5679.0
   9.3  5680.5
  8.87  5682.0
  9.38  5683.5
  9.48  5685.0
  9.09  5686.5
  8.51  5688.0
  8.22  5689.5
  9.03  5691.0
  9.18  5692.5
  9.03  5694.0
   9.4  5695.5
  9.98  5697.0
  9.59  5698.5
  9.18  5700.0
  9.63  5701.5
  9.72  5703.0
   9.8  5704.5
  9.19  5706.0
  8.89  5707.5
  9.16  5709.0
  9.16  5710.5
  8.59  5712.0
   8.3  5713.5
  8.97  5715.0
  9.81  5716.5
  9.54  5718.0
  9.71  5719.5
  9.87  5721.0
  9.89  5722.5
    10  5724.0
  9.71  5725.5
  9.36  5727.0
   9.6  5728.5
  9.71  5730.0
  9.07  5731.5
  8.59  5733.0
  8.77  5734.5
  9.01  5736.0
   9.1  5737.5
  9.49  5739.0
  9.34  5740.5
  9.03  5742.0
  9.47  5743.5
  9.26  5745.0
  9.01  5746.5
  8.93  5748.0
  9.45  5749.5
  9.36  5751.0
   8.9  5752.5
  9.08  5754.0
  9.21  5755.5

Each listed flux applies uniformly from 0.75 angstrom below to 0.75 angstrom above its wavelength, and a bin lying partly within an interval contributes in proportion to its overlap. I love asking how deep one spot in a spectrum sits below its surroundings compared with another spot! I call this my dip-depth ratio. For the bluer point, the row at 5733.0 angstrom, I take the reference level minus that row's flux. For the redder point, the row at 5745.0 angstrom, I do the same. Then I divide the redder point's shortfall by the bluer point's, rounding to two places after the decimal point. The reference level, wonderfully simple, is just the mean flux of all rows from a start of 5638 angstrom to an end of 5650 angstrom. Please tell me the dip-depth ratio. 0.58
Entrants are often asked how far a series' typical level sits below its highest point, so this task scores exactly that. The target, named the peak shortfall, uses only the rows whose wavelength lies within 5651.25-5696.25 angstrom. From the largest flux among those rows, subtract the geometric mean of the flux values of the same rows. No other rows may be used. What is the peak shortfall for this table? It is 0.73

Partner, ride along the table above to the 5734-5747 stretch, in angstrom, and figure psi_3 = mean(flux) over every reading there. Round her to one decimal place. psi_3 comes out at 9.2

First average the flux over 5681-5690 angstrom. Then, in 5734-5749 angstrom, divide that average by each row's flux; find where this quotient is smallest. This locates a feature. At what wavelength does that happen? 5739.0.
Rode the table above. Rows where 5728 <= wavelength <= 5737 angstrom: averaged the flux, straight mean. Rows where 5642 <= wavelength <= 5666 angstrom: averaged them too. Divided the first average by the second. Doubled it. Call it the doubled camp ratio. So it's 1.81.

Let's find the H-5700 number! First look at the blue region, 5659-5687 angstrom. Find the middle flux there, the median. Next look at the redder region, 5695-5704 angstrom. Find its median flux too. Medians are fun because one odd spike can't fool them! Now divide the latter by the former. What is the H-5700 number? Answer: 1.01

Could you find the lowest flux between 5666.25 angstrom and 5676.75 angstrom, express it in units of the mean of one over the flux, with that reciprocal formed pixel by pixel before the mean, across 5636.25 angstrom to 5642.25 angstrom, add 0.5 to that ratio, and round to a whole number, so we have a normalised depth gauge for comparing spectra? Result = 87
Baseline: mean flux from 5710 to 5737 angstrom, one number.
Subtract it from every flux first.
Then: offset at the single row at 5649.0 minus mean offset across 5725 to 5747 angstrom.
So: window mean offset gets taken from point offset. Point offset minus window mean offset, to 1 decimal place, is 1.1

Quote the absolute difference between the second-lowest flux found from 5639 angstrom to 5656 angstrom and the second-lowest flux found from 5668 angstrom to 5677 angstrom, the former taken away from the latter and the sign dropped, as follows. 0.7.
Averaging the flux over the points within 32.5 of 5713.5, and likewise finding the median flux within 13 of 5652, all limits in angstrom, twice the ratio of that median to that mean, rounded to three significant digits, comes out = 2.15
